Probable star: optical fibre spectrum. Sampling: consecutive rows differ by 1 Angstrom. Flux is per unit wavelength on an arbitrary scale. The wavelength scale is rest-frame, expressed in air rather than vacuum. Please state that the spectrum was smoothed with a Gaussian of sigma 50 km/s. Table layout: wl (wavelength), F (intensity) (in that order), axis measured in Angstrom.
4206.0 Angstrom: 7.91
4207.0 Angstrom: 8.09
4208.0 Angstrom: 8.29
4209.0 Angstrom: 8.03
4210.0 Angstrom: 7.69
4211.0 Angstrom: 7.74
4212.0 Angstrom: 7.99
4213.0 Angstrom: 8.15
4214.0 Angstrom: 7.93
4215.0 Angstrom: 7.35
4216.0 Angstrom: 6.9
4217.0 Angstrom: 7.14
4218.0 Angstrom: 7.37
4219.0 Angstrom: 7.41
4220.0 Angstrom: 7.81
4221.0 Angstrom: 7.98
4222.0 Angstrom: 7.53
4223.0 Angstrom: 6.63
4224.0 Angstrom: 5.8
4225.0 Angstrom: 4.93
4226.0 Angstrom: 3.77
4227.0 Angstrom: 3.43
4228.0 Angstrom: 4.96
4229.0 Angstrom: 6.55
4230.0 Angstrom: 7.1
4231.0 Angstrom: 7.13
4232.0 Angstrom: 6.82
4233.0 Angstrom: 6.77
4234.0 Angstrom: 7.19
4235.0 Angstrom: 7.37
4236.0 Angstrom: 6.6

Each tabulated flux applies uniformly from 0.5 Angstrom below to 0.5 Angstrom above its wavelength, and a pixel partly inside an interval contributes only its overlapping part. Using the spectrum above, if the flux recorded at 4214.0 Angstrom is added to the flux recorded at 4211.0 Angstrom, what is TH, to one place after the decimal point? 15.7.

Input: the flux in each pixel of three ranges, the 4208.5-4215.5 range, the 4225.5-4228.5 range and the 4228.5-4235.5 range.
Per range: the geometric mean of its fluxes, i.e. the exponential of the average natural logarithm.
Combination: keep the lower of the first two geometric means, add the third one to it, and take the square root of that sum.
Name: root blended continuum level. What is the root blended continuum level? 3.31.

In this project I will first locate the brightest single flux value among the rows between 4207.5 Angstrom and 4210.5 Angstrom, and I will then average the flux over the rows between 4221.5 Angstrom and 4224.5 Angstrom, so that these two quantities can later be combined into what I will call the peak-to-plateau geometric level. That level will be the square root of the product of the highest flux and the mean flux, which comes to 7.43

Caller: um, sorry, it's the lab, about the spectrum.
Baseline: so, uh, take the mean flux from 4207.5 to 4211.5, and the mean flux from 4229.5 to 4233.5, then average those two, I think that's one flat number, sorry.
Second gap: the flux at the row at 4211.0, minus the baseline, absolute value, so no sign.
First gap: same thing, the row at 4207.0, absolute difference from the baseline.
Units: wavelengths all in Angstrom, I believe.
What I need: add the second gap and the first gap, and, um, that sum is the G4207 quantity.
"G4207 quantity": 0.9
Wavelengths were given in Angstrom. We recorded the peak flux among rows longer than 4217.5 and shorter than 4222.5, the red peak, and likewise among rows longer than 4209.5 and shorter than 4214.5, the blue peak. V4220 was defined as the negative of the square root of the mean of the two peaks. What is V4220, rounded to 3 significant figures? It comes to -2.84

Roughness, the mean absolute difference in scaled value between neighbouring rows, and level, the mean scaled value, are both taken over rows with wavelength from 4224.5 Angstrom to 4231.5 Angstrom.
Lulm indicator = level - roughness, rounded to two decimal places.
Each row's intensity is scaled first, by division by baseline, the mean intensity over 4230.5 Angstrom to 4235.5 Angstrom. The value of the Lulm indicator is 0.64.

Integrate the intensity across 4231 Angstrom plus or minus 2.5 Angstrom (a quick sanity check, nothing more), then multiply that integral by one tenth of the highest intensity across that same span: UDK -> 25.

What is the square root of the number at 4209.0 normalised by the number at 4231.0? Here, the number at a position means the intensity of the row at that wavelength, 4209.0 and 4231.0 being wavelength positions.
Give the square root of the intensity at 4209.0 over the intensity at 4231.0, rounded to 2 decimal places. 1.06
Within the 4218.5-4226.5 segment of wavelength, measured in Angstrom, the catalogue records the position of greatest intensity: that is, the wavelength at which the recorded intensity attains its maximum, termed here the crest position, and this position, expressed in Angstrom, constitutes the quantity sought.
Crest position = 4221.0 Angstrom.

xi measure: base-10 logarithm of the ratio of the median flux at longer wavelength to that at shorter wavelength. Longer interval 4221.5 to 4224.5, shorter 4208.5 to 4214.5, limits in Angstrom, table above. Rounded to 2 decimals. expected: -0.08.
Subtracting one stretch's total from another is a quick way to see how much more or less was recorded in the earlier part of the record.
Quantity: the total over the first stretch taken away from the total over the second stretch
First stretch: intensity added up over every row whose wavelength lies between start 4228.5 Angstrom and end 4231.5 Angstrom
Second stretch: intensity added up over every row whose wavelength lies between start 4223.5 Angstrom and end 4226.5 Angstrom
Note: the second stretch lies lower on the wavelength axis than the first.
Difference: -6.3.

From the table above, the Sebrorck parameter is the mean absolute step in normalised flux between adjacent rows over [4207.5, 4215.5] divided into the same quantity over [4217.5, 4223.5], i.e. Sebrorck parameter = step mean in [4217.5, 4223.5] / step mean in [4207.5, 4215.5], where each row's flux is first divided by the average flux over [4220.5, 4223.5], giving 1.5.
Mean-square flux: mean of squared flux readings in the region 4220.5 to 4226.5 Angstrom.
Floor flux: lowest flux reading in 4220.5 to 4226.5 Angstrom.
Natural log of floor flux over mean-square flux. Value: -2.35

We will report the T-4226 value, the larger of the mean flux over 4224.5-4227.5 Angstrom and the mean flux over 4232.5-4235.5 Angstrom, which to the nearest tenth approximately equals 7.1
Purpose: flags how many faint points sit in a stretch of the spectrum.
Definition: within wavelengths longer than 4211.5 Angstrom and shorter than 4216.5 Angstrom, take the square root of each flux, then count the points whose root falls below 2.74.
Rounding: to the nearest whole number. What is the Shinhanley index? 2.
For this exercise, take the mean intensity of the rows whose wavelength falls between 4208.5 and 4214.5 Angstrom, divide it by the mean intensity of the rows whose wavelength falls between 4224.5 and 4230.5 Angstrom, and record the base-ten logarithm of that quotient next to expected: 0.19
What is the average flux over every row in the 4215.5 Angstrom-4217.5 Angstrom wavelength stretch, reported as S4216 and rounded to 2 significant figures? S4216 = 7.0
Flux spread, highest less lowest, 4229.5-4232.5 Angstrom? 0.31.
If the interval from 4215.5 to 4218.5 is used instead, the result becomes 0.47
